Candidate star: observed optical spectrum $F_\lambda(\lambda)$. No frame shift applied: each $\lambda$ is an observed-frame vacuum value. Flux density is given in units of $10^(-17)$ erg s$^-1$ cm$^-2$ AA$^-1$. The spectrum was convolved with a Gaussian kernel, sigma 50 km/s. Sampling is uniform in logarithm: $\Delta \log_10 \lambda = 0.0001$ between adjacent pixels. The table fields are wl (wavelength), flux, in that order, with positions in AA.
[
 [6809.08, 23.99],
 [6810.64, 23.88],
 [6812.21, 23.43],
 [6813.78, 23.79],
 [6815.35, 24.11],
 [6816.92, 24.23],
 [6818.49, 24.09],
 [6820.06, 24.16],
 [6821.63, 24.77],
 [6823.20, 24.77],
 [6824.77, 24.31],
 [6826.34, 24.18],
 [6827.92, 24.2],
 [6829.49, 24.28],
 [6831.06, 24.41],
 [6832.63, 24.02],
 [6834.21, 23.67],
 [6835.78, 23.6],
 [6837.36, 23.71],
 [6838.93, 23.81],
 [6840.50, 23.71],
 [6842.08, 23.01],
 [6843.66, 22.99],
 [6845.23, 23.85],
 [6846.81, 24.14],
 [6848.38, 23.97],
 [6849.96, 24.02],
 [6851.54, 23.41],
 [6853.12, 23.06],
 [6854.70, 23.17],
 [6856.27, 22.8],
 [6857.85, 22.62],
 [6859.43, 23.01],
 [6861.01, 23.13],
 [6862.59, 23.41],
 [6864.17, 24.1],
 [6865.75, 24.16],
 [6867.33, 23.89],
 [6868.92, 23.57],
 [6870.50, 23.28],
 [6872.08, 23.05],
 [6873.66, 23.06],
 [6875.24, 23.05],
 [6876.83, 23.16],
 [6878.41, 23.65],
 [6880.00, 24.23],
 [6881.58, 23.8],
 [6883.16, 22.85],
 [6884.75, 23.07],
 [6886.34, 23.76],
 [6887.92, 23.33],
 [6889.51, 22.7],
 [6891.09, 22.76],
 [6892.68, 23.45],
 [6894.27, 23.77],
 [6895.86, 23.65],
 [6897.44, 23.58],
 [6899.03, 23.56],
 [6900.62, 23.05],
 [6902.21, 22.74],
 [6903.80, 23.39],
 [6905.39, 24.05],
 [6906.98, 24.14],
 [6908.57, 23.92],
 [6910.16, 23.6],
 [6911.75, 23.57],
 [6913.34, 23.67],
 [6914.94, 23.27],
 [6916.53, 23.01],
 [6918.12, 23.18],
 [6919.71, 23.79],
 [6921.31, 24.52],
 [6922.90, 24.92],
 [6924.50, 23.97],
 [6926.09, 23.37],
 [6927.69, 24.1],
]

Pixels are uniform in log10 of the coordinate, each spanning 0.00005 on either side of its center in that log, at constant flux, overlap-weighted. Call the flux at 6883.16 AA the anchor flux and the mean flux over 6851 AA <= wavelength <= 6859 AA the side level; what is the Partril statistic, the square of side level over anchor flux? 1.01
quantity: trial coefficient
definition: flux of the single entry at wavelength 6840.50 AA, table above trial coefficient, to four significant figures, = 23.71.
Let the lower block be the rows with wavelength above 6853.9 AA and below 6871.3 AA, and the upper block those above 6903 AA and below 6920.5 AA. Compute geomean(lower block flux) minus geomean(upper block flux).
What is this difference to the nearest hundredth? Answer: -0.23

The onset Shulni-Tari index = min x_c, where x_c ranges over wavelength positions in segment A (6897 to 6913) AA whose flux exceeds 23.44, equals 6897.44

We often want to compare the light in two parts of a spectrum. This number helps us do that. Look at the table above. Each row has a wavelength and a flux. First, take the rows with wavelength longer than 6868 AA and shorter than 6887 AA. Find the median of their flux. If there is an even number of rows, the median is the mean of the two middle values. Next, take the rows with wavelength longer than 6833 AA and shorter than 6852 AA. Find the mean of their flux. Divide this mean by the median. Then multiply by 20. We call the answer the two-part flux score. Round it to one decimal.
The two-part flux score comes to 20.4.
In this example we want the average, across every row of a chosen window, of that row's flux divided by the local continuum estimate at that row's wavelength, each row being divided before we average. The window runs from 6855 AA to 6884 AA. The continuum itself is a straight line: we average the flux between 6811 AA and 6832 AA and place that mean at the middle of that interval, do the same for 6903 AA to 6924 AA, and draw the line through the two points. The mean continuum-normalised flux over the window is 0.975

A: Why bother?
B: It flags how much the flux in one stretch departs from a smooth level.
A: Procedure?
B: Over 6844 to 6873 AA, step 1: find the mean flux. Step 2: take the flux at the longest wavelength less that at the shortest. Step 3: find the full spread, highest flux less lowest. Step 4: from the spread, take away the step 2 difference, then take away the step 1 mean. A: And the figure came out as -21.1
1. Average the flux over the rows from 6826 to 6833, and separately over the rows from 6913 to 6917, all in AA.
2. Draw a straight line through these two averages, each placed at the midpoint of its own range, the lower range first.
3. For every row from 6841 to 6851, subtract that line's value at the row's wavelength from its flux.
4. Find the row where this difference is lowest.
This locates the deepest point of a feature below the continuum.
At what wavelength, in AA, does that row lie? 6843.66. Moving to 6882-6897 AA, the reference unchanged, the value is 6889.51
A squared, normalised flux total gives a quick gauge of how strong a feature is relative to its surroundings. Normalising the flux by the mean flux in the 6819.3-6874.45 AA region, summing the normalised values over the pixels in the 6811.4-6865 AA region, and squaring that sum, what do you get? 1163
